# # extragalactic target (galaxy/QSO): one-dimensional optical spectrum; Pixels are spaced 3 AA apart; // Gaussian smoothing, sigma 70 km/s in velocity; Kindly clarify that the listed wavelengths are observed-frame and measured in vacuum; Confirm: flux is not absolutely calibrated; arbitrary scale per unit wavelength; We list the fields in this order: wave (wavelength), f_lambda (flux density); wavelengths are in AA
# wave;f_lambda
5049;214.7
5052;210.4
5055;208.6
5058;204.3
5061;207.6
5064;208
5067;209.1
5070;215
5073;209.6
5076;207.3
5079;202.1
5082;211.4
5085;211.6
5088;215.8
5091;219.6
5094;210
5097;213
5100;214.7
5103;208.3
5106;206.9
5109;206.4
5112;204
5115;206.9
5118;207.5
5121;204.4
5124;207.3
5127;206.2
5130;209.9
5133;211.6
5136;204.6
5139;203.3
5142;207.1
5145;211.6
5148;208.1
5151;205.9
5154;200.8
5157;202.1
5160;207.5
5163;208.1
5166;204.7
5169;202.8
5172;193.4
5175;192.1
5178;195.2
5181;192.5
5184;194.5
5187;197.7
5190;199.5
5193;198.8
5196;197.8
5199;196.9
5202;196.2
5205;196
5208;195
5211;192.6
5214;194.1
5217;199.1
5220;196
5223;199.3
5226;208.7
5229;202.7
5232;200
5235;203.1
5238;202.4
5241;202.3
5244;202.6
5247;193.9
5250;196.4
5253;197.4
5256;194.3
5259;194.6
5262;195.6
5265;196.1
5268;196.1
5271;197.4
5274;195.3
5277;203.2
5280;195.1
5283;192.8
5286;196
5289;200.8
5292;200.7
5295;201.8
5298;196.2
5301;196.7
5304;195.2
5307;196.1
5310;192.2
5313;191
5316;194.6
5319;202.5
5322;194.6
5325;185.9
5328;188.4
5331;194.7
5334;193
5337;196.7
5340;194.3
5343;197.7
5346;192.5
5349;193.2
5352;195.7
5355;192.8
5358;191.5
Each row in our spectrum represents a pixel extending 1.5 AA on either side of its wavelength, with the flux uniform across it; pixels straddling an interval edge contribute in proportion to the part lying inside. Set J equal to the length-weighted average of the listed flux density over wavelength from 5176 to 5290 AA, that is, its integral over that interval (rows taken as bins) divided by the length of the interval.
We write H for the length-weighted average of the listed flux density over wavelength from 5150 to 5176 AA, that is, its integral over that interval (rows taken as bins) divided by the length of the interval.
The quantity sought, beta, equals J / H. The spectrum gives 0.98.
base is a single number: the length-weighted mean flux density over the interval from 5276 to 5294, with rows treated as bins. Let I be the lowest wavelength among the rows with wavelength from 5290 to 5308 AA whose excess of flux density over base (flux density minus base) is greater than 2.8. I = 5295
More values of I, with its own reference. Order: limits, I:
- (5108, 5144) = 5109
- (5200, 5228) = 5226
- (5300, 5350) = 5319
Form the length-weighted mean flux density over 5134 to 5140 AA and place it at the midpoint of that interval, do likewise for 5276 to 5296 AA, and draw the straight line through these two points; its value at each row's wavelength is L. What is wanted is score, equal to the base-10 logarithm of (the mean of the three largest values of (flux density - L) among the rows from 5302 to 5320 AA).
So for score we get -0.30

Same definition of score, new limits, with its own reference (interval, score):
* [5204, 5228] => 0.10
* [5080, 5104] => 1.01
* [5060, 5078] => 0.58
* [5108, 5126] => 0.27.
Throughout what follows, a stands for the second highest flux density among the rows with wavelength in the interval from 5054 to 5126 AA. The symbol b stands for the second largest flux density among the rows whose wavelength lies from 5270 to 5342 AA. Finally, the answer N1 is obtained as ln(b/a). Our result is -0.06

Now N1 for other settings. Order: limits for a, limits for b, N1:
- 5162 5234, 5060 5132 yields 0.04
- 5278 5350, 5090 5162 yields 0.06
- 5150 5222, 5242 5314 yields -0.02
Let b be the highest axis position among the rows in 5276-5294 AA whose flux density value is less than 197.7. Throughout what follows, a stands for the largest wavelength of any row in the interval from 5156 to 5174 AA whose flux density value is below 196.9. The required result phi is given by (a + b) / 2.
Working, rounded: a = 5172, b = 5286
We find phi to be 5229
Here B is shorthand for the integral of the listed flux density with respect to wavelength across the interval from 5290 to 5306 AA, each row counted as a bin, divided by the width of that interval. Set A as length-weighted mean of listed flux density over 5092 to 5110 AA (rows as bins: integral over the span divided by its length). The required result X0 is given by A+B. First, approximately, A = 210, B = 198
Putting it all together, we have 408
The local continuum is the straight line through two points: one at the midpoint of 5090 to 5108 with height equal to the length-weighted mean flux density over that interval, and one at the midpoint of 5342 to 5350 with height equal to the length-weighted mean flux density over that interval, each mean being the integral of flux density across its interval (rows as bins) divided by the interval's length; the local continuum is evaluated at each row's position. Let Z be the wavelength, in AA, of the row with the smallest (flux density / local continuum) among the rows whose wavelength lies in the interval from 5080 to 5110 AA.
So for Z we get 5109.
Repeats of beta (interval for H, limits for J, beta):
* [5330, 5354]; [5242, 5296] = 1.01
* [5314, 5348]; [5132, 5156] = 1.06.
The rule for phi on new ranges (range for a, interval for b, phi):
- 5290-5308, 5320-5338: 5322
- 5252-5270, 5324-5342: 5304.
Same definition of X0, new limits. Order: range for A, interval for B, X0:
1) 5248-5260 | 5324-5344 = 389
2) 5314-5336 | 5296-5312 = 389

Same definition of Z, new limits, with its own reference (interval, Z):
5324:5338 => 5325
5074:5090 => 5079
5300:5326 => 5325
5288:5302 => 5298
